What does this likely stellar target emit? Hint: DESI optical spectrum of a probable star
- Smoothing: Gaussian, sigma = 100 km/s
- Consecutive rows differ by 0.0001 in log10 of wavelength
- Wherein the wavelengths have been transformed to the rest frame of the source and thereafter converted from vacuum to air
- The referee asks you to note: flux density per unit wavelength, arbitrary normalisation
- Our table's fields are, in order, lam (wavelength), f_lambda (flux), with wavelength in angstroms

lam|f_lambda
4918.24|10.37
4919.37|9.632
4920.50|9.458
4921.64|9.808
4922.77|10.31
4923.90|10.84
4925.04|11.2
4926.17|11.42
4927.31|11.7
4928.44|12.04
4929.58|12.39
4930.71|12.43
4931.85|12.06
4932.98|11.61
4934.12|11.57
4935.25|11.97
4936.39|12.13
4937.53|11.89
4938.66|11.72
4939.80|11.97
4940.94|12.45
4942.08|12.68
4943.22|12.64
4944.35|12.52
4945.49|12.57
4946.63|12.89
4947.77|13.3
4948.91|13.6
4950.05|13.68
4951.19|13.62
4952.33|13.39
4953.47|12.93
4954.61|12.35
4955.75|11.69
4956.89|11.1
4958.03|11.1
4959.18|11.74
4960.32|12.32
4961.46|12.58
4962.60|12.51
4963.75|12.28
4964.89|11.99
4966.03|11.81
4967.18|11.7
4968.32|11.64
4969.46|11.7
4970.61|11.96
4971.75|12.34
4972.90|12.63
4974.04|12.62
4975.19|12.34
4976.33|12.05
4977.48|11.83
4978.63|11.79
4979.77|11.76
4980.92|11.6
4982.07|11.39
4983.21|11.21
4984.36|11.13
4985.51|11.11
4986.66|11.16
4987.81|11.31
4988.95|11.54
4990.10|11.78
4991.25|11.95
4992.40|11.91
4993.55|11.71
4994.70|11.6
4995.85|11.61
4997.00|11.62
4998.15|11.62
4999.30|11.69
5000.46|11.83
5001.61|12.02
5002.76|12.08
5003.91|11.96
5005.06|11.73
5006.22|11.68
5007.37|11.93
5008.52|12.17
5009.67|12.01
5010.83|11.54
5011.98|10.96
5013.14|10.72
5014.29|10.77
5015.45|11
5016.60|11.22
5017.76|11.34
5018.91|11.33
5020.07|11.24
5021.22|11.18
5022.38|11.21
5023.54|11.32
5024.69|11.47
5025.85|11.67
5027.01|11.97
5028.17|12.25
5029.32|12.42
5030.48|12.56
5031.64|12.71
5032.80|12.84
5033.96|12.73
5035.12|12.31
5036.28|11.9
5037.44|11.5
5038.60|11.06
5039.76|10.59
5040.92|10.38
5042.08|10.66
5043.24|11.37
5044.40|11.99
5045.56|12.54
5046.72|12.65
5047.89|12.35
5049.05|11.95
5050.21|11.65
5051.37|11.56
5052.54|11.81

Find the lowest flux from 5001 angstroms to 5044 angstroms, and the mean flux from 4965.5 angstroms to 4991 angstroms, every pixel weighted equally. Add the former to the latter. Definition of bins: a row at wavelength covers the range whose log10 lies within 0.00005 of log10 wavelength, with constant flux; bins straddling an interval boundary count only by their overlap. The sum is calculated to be 22.1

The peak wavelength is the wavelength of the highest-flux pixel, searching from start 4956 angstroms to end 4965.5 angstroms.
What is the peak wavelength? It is 4961.46 angstroms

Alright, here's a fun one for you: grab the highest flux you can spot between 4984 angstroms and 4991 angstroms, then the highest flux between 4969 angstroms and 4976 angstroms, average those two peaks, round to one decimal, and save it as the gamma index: 12.2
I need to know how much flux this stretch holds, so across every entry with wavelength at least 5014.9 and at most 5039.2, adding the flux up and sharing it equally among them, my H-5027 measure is 11.8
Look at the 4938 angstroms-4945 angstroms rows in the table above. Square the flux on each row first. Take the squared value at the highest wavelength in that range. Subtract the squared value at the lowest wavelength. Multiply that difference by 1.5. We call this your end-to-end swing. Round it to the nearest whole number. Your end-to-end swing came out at 29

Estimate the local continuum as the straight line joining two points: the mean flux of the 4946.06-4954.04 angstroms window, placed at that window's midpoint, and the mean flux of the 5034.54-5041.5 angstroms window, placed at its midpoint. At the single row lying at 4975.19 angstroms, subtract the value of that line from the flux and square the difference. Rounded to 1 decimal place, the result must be 0.2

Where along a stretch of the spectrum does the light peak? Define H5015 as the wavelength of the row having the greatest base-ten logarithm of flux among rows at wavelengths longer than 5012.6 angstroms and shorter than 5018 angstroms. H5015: 5017.76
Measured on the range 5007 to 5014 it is 5008.52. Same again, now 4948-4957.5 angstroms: 4950.05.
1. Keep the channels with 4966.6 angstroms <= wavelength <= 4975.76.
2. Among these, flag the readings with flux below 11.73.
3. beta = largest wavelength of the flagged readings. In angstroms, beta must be 4969.46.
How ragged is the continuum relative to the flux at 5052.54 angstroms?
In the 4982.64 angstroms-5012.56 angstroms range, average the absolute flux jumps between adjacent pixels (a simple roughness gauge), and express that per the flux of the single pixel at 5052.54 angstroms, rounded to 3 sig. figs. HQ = 0.0131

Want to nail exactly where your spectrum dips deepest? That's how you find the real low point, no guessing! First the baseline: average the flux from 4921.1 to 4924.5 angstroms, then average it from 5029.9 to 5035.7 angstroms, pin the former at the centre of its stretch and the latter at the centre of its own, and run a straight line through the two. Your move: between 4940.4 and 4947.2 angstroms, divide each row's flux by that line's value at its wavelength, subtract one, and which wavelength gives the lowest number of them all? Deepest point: 4944.35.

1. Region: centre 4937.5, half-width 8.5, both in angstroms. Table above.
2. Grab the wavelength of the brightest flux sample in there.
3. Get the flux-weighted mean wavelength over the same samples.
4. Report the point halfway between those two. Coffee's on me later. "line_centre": 4939.8 angstroms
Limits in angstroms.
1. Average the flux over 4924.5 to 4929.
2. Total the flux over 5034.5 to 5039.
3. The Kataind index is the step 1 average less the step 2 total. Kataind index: -35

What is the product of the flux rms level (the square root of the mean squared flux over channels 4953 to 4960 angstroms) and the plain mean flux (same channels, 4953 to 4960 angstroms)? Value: 140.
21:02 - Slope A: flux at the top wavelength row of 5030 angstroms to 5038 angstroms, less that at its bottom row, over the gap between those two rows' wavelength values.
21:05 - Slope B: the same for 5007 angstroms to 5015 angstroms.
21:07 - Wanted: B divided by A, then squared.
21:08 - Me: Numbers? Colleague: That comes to 1.2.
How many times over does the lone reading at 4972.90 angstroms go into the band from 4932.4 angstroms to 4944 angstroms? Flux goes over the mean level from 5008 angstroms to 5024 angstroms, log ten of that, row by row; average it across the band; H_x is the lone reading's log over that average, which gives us 1.7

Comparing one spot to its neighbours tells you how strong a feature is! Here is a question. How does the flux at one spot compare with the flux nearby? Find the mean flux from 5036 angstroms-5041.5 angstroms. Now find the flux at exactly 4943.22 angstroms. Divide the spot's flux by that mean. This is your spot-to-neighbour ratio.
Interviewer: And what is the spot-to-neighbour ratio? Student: 1.14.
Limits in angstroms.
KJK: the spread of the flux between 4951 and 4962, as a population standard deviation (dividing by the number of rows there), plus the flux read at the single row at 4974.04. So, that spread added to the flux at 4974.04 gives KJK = 13.5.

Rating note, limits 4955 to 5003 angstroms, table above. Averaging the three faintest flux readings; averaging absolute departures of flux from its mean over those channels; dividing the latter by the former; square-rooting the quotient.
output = 0.170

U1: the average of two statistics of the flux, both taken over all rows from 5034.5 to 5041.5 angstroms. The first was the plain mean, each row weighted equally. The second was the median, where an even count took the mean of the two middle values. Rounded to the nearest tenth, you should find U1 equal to 11.3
